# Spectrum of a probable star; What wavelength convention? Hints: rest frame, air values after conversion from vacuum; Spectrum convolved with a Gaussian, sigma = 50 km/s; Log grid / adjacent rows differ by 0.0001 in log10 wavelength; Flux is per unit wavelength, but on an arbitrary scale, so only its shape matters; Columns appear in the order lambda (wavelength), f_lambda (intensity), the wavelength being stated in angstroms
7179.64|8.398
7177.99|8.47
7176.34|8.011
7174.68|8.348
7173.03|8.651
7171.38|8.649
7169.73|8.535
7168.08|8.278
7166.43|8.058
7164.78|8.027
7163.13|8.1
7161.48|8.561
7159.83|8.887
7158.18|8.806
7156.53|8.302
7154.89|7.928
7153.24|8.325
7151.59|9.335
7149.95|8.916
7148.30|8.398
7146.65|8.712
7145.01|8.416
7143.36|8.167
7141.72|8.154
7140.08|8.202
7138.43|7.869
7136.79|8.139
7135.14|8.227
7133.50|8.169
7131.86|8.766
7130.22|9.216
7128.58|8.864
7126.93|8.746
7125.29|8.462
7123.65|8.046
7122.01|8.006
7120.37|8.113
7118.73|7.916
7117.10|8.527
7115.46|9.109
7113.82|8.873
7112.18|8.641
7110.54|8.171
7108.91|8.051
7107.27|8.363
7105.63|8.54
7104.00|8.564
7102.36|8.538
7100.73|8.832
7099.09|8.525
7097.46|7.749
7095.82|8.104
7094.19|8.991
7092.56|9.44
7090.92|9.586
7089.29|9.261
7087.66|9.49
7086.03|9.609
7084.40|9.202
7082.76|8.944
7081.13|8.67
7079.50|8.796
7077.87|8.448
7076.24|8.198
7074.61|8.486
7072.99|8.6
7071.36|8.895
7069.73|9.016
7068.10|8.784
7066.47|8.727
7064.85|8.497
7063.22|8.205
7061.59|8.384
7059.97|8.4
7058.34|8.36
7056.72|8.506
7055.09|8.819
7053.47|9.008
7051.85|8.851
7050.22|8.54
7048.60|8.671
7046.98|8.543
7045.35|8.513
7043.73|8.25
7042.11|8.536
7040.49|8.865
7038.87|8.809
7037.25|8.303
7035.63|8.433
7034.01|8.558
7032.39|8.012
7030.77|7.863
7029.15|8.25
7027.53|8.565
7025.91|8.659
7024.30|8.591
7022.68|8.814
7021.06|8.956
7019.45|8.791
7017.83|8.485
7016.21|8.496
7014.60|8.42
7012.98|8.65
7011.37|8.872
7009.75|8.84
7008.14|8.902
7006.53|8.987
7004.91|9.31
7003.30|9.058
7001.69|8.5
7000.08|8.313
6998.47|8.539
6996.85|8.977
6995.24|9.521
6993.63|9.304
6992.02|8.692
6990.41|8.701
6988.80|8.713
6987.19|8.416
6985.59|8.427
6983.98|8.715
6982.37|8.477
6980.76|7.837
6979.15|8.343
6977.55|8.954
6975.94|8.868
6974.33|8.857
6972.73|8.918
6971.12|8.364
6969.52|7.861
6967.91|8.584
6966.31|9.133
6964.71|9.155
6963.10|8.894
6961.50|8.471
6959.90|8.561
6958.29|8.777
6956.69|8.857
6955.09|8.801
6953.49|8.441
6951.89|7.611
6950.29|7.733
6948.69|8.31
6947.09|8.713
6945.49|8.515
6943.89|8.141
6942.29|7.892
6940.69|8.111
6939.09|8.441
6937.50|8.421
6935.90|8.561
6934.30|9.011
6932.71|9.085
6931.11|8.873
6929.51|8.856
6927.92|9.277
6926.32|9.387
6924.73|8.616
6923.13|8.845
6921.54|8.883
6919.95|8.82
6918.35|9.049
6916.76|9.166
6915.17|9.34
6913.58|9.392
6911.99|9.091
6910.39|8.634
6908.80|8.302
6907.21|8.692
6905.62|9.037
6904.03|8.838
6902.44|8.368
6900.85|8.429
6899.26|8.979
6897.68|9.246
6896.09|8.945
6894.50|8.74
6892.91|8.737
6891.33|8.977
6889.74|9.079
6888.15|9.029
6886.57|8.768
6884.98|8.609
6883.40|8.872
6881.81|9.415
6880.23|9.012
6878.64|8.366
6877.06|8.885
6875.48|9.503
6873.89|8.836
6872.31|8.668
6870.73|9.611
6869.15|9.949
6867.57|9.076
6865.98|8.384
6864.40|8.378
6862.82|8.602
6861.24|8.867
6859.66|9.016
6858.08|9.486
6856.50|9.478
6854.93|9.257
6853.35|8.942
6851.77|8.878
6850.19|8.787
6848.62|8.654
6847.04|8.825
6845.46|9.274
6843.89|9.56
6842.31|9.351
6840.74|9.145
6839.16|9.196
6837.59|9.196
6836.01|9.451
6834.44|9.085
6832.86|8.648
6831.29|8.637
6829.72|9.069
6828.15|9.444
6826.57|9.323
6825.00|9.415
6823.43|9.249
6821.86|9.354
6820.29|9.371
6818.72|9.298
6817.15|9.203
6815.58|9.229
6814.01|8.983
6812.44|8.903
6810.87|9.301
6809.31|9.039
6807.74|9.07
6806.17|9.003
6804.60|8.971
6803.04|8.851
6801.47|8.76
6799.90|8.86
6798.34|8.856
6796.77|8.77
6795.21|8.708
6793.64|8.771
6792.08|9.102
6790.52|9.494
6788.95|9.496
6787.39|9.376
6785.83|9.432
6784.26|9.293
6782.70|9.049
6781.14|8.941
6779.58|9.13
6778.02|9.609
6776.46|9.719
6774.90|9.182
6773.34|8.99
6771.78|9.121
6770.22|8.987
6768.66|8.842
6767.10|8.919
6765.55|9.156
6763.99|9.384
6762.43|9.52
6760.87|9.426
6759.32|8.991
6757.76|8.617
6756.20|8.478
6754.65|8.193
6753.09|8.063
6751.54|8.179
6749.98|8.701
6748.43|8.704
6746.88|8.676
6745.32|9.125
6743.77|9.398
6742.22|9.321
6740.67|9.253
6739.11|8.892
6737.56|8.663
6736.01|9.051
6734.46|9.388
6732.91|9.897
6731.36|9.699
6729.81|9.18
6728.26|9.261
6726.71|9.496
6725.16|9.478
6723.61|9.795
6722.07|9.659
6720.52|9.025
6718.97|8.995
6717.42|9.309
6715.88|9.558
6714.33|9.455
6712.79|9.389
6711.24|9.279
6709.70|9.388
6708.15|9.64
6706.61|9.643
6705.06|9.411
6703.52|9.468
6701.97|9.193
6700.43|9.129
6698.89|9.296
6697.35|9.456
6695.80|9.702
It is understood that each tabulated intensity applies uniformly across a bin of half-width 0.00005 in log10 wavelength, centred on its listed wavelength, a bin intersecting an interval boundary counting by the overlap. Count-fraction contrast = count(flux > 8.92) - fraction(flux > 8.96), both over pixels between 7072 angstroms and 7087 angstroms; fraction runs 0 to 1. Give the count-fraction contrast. 2.8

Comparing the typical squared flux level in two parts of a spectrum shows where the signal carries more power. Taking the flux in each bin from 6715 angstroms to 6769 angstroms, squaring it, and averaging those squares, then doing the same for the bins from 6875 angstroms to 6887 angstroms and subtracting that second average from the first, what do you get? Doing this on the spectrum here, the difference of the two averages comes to 3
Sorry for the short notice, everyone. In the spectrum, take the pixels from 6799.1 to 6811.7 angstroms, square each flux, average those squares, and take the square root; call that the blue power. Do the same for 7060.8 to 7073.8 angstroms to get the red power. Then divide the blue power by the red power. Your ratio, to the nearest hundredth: 1.04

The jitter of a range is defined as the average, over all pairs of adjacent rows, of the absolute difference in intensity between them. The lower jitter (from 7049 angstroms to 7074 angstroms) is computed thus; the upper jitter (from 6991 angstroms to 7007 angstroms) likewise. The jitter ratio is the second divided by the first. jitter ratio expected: 2.0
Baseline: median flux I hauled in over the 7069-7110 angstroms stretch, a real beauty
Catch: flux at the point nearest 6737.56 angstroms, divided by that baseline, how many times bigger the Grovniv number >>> 1.00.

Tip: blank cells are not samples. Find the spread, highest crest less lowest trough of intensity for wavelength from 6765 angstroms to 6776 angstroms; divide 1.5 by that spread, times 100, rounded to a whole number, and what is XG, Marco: 441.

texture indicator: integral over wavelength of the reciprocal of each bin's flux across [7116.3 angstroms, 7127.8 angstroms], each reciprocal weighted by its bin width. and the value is 1.4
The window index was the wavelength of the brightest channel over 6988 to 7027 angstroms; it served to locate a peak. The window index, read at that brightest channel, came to 6995.24 angstroms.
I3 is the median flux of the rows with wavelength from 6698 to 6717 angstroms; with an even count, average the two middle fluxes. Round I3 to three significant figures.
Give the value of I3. 9.40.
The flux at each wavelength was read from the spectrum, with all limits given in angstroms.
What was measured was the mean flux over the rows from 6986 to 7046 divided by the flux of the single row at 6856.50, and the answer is 0.91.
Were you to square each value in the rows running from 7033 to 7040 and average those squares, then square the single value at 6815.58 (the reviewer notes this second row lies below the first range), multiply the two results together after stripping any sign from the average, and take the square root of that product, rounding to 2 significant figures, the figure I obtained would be 79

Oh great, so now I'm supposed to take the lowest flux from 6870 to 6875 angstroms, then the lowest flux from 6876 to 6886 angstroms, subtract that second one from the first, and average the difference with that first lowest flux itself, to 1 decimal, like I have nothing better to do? 4.5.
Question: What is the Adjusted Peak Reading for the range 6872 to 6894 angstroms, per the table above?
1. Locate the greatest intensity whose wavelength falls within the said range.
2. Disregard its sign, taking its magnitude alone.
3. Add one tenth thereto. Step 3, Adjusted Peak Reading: 9.60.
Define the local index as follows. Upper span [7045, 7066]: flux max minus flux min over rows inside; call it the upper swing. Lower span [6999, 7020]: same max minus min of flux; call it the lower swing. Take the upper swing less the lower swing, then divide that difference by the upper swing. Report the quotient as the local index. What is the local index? -0.2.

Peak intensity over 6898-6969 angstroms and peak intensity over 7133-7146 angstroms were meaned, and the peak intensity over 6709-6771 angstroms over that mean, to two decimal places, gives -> 1.11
